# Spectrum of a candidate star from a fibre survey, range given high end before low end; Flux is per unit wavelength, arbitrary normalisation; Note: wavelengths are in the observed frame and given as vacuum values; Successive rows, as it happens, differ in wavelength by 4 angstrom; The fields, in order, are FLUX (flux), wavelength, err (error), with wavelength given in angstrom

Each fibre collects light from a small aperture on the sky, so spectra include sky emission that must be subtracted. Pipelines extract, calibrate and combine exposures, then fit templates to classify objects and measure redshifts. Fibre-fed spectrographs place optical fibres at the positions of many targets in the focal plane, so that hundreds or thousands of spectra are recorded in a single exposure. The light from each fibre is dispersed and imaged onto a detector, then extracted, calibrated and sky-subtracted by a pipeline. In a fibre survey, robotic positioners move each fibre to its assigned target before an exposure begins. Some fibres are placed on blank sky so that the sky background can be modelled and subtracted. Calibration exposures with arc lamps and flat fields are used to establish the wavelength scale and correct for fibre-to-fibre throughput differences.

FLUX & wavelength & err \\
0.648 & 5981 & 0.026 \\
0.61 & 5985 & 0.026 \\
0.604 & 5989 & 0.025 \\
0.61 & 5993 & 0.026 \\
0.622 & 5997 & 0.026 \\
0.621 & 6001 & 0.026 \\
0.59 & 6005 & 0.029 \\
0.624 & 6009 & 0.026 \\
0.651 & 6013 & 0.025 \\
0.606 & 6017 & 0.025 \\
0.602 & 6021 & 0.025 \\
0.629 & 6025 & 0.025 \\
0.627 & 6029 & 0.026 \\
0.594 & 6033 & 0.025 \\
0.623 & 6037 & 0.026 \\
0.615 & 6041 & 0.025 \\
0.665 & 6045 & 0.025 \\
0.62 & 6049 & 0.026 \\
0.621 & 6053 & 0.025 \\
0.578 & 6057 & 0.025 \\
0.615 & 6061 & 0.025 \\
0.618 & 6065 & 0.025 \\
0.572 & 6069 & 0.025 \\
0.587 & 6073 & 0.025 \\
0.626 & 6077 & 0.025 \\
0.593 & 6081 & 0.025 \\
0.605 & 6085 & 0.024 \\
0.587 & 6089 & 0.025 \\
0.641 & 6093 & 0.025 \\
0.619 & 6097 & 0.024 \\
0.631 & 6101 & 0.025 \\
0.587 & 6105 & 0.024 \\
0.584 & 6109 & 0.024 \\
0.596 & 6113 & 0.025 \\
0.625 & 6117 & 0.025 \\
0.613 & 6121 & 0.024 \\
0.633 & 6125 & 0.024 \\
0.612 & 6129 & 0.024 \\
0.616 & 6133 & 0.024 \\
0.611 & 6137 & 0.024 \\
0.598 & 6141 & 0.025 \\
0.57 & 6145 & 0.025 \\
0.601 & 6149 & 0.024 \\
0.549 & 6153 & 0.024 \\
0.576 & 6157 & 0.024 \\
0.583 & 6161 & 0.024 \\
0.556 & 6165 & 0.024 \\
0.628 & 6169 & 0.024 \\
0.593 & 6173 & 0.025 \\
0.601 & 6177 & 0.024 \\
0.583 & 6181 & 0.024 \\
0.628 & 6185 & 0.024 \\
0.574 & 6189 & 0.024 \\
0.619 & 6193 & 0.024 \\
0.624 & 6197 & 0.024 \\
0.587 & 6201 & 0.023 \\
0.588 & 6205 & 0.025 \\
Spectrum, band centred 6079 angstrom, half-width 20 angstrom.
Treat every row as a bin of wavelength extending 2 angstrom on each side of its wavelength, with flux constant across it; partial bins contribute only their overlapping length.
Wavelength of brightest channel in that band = 6093 angstrom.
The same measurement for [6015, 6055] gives 6045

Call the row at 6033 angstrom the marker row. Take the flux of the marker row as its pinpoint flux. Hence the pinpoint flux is 0.594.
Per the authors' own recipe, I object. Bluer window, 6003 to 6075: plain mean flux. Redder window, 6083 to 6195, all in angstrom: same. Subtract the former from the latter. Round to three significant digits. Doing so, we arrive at -0.0125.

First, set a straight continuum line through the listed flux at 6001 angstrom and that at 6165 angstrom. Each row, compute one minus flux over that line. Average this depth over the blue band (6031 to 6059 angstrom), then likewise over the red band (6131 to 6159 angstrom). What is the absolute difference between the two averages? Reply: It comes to 0.022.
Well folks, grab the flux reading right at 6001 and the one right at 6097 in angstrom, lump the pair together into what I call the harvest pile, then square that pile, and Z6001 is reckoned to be 1.54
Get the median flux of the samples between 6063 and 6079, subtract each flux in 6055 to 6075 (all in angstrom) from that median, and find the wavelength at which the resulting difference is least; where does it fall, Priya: 6065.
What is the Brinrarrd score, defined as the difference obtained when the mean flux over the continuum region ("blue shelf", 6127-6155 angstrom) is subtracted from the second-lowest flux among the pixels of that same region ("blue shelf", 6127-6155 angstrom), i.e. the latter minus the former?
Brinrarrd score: -0.024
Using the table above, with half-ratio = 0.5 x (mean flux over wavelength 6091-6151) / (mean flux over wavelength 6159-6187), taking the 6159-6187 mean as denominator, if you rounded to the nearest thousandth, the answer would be 0.511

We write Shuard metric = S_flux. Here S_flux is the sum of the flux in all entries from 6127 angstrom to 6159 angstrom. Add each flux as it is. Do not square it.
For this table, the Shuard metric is 4.73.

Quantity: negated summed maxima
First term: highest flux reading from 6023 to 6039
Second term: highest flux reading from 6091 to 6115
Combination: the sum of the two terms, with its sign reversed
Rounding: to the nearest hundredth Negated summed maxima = -1.27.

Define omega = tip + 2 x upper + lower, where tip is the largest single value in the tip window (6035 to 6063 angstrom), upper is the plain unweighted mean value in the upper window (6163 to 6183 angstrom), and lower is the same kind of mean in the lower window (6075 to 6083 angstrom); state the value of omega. 2.46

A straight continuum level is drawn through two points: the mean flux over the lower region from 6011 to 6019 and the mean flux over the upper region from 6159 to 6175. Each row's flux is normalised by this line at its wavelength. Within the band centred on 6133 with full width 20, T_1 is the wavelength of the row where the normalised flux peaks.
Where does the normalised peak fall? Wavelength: 6125 angstrom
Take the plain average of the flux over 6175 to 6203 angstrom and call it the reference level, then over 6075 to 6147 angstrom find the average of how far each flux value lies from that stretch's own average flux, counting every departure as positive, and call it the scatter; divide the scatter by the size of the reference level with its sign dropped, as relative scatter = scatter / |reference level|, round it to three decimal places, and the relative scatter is 0.027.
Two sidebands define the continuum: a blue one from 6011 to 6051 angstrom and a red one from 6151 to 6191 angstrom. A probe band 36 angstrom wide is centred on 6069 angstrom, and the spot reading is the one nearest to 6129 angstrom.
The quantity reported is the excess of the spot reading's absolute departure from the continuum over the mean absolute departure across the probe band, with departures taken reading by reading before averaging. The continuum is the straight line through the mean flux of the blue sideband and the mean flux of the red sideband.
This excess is -0.002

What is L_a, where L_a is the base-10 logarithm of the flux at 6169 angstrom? -0.202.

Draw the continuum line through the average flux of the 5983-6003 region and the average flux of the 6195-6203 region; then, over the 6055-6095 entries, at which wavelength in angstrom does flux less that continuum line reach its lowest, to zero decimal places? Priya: 6069 angstrom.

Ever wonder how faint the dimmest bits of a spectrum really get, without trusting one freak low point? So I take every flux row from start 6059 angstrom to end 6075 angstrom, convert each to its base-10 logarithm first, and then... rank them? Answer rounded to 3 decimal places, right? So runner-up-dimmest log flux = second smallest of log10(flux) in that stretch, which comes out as -0.231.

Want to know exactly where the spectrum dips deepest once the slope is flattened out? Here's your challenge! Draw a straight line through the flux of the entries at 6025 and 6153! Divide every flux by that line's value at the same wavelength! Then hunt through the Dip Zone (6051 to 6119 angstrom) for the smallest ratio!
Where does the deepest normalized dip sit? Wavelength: 6057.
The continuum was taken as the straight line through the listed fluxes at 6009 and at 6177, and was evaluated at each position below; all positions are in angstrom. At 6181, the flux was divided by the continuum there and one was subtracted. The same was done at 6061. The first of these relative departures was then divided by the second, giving 9.5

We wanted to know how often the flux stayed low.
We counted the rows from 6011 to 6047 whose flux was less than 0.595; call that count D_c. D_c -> 1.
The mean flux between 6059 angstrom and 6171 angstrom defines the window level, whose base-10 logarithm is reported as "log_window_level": -0.221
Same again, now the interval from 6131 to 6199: -0.226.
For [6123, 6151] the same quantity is -0.218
